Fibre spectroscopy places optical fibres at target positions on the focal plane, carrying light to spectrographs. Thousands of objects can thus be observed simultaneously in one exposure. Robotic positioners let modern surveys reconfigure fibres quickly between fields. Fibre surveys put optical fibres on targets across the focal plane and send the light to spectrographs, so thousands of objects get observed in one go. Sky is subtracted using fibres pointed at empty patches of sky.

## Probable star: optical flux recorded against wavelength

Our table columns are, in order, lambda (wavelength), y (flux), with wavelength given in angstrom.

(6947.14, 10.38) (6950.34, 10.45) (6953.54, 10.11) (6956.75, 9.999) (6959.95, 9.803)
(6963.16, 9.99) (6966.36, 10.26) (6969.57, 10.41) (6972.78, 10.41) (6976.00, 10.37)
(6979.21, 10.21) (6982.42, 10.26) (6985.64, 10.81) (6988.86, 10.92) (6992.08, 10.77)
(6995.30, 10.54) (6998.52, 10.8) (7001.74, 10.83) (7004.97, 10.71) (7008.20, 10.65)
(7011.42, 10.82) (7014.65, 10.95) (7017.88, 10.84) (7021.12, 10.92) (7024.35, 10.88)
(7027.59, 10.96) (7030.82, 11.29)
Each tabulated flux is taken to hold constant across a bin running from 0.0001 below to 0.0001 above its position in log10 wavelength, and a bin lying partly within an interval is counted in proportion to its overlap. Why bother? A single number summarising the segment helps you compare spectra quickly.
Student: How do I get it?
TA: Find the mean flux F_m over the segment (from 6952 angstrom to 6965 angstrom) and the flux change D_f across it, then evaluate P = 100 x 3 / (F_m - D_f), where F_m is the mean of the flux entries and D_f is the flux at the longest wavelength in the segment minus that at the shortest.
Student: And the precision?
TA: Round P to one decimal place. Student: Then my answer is 29.7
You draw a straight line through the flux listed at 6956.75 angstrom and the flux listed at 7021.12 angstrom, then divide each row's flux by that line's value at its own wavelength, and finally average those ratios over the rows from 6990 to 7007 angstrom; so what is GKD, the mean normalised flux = 1.01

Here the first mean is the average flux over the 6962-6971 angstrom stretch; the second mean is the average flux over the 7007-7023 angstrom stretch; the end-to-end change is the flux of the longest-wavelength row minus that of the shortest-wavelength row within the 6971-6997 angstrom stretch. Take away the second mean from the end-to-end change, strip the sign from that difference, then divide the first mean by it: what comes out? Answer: 0.955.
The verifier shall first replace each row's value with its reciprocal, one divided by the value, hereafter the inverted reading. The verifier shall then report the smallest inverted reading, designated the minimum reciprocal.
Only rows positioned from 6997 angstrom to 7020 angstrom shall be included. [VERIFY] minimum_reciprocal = 0.0913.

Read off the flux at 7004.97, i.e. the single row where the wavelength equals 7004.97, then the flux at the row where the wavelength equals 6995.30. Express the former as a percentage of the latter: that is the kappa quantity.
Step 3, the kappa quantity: 102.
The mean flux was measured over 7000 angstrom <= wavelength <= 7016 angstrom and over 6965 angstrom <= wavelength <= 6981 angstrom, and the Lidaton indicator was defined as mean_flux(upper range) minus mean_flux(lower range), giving 0.46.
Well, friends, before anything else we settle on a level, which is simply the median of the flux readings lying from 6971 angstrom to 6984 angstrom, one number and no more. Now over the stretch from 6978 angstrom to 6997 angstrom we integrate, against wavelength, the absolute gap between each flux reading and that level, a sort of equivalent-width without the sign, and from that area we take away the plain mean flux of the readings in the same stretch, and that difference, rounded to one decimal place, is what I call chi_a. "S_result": -4.3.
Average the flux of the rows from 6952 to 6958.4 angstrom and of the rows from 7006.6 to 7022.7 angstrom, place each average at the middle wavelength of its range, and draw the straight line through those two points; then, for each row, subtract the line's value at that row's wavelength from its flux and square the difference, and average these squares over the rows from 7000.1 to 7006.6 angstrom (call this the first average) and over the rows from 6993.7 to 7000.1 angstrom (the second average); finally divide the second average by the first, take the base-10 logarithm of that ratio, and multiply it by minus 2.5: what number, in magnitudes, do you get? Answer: -0.2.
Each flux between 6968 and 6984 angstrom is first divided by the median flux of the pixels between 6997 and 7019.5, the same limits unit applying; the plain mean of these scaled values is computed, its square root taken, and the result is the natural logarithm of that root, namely -0.023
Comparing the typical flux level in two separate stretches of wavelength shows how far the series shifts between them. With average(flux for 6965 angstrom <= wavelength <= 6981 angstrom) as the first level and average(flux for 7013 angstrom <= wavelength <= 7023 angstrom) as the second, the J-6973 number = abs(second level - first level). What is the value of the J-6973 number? 0.57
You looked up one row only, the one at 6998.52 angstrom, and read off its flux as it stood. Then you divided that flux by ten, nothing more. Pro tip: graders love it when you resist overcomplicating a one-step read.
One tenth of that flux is 1.08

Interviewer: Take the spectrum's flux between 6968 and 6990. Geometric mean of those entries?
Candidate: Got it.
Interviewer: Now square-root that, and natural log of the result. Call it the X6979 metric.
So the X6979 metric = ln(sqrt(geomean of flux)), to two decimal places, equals 1.17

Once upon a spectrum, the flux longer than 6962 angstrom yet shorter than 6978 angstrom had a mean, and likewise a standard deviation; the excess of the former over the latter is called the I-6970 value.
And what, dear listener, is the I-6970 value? 10.1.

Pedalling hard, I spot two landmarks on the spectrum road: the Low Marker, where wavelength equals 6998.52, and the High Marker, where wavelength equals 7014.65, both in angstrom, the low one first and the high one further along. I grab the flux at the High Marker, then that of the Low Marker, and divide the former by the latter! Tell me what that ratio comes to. 1.01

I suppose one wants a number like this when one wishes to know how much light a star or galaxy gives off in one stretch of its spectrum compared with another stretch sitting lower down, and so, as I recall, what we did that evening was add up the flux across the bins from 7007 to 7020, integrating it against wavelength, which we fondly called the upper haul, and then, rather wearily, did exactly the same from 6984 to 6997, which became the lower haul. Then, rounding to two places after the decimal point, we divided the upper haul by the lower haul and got 1.01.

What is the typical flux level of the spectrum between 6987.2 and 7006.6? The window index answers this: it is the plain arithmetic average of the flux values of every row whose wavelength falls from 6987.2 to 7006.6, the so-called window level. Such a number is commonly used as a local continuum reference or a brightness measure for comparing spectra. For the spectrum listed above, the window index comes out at 10.8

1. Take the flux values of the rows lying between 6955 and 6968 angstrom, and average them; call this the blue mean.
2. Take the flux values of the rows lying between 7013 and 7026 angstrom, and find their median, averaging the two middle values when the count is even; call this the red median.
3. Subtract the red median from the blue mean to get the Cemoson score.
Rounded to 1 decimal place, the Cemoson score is -0.9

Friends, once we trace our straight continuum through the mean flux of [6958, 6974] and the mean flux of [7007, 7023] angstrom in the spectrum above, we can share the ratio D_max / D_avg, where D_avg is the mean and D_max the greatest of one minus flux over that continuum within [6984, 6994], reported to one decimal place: 0.7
